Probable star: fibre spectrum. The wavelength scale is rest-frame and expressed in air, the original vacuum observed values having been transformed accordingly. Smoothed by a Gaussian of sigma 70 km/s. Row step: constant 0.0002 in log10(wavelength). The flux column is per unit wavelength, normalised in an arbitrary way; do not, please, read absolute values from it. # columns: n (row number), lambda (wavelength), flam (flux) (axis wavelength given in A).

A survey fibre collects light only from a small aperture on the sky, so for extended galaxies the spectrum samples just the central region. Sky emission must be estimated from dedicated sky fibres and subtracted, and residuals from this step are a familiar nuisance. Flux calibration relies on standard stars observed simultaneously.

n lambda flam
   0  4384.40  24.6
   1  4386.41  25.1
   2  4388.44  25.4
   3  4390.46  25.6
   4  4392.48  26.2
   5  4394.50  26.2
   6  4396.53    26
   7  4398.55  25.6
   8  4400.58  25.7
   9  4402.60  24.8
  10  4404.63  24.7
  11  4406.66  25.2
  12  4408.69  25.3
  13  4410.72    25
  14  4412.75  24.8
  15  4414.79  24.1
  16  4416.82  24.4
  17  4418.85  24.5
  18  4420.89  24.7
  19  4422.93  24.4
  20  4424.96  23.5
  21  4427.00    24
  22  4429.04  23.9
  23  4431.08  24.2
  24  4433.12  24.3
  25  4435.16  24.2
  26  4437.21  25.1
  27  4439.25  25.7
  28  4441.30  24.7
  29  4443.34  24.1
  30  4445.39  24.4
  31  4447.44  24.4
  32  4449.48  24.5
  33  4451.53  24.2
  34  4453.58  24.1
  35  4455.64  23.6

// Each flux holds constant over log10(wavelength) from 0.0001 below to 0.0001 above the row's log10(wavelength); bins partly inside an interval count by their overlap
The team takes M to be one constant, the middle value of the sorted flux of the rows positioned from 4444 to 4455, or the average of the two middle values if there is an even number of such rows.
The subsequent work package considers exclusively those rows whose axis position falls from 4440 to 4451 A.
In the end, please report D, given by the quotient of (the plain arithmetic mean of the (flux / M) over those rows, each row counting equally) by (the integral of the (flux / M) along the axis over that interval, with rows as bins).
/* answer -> 0.09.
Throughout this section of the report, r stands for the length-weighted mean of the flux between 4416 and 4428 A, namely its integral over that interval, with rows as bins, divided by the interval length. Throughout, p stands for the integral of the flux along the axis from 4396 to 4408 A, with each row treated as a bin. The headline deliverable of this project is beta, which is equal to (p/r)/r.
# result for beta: 0.52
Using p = 304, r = 24.3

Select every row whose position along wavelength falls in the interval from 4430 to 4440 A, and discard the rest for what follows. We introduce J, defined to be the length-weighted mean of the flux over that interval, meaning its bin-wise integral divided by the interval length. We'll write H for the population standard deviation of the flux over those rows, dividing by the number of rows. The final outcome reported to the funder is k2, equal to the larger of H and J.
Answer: 24.7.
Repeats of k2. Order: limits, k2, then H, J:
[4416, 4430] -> 24.2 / 0.39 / 24.2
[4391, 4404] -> 25.7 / 0.48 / 25.7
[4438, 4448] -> 24.7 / 0.55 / 24.7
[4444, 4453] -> 24.4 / 0.11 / 24.4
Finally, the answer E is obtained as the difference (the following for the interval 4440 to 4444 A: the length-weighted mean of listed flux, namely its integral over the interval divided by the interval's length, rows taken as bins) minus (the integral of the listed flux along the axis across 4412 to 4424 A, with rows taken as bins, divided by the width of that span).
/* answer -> 0.0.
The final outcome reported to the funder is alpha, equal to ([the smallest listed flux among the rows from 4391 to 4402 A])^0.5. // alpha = 5.06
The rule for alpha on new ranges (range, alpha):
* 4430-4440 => 4.92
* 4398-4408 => 4.97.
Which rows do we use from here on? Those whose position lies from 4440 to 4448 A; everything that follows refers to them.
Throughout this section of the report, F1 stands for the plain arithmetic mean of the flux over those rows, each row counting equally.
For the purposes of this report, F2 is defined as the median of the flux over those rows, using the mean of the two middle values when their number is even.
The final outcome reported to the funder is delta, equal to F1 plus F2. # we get 48.8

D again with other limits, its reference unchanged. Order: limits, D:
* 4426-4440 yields 0.07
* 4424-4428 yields 0.25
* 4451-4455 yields 0.25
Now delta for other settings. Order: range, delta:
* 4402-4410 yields 50.0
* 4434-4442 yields 49.8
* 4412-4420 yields 48.9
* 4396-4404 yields 51.2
